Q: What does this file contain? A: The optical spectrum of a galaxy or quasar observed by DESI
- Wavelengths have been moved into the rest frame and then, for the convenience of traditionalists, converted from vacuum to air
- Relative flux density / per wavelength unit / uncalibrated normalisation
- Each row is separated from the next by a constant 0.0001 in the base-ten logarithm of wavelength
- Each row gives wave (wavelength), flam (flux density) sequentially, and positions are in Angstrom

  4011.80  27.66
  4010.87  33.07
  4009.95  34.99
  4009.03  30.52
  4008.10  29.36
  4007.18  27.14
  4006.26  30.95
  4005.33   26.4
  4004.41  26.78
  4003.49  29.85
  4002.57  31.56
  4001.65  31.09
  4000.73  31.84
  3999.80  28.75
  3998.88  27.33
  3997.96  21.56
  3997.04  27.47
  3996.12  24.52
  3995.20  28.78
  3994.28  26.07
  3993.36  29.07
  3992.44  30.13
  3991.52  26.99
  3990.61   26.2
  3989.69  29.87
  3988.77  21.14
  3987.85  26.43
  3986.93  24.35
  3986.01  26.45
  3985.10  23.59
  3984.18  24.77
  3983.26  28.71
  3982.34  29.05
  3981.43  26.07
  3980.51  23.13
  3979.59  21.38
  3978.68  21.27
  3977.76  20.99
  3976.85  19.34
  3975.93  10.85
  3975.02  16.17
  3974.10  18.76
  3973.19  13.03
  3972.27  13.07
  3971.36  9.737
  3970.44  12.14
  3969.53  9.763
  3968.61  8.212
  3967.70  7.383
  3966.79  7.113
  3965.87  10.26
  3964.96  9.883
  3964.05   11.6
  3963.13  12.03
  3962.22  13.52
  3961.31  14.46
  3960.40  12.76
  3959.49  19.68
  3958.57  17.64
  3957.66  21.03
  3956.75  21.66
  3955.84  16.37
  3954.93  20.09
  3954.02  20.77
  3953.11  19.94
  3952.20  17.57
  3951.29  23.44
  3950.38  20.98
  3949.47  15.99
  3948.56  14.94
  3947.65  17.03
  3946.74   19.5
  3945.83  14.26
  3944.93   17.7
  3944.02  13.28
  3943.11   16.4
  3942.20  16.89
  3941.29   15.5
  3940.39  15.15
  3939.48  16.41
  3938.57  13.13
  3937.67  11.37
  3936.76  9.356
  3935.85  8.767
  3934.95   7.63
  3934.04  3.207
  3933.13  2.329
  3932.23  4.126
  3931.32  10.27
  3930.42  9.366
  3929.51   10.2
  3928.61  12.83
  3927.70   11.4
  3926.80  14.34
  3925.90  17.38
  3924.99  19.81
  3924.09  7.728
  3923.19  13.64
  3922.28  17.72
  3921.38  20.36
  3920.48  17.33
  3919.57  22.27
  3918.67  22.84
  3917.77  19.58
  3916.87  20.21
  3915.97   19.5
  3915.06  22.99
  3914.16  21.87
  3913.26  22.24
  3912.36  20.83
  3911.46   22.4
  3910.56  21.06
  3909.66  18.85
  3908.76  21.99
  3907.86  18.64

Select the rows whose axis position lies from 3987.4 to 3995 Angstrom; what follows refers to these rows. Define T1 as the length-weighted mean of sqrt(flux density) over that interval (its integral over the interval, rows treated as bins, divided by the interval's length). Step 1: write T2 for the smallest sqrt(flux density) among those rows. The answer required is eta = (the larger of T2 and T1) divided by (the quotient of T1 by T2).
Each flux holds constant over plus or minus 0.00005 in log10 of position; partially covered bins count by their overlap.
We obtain 4.6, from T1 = 5.2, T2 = 4.6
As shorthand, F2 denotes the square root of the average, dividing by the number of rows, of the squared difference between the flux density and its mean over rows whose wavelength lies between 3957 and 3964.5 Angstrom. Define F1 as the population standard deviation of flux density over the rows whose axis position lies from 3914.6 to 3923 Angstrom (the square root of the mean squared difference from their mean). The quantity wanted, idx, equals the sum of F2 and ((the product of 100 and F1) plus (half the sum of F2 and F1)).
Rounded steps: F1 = 1.9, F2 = 3.4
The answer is 201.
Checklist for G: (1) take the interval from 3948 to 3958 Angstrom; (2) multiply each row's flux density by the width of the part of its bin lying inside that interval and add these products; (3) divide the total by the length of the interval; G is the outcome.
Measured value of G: 19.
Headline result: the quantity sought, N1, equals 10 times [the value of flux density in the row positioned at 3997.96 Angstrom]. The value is 216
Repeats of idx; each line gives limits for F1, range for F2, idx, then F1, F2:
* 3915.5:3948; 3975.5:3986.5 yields 531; 5.2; 4.7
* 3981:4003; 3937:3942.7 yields 288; 2.8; 1.9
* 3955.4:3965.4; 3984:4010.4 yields 391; 3.8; 3.1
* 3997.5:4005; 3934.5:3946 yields 326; 3.2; 3.2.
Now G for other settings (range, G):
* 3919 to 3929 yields 16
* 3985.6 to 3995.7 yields 27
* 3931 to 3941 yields 9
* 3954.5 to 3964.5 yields 16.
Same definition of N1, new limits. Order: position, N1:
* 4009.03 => 305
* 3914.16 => 219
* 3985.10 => 236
